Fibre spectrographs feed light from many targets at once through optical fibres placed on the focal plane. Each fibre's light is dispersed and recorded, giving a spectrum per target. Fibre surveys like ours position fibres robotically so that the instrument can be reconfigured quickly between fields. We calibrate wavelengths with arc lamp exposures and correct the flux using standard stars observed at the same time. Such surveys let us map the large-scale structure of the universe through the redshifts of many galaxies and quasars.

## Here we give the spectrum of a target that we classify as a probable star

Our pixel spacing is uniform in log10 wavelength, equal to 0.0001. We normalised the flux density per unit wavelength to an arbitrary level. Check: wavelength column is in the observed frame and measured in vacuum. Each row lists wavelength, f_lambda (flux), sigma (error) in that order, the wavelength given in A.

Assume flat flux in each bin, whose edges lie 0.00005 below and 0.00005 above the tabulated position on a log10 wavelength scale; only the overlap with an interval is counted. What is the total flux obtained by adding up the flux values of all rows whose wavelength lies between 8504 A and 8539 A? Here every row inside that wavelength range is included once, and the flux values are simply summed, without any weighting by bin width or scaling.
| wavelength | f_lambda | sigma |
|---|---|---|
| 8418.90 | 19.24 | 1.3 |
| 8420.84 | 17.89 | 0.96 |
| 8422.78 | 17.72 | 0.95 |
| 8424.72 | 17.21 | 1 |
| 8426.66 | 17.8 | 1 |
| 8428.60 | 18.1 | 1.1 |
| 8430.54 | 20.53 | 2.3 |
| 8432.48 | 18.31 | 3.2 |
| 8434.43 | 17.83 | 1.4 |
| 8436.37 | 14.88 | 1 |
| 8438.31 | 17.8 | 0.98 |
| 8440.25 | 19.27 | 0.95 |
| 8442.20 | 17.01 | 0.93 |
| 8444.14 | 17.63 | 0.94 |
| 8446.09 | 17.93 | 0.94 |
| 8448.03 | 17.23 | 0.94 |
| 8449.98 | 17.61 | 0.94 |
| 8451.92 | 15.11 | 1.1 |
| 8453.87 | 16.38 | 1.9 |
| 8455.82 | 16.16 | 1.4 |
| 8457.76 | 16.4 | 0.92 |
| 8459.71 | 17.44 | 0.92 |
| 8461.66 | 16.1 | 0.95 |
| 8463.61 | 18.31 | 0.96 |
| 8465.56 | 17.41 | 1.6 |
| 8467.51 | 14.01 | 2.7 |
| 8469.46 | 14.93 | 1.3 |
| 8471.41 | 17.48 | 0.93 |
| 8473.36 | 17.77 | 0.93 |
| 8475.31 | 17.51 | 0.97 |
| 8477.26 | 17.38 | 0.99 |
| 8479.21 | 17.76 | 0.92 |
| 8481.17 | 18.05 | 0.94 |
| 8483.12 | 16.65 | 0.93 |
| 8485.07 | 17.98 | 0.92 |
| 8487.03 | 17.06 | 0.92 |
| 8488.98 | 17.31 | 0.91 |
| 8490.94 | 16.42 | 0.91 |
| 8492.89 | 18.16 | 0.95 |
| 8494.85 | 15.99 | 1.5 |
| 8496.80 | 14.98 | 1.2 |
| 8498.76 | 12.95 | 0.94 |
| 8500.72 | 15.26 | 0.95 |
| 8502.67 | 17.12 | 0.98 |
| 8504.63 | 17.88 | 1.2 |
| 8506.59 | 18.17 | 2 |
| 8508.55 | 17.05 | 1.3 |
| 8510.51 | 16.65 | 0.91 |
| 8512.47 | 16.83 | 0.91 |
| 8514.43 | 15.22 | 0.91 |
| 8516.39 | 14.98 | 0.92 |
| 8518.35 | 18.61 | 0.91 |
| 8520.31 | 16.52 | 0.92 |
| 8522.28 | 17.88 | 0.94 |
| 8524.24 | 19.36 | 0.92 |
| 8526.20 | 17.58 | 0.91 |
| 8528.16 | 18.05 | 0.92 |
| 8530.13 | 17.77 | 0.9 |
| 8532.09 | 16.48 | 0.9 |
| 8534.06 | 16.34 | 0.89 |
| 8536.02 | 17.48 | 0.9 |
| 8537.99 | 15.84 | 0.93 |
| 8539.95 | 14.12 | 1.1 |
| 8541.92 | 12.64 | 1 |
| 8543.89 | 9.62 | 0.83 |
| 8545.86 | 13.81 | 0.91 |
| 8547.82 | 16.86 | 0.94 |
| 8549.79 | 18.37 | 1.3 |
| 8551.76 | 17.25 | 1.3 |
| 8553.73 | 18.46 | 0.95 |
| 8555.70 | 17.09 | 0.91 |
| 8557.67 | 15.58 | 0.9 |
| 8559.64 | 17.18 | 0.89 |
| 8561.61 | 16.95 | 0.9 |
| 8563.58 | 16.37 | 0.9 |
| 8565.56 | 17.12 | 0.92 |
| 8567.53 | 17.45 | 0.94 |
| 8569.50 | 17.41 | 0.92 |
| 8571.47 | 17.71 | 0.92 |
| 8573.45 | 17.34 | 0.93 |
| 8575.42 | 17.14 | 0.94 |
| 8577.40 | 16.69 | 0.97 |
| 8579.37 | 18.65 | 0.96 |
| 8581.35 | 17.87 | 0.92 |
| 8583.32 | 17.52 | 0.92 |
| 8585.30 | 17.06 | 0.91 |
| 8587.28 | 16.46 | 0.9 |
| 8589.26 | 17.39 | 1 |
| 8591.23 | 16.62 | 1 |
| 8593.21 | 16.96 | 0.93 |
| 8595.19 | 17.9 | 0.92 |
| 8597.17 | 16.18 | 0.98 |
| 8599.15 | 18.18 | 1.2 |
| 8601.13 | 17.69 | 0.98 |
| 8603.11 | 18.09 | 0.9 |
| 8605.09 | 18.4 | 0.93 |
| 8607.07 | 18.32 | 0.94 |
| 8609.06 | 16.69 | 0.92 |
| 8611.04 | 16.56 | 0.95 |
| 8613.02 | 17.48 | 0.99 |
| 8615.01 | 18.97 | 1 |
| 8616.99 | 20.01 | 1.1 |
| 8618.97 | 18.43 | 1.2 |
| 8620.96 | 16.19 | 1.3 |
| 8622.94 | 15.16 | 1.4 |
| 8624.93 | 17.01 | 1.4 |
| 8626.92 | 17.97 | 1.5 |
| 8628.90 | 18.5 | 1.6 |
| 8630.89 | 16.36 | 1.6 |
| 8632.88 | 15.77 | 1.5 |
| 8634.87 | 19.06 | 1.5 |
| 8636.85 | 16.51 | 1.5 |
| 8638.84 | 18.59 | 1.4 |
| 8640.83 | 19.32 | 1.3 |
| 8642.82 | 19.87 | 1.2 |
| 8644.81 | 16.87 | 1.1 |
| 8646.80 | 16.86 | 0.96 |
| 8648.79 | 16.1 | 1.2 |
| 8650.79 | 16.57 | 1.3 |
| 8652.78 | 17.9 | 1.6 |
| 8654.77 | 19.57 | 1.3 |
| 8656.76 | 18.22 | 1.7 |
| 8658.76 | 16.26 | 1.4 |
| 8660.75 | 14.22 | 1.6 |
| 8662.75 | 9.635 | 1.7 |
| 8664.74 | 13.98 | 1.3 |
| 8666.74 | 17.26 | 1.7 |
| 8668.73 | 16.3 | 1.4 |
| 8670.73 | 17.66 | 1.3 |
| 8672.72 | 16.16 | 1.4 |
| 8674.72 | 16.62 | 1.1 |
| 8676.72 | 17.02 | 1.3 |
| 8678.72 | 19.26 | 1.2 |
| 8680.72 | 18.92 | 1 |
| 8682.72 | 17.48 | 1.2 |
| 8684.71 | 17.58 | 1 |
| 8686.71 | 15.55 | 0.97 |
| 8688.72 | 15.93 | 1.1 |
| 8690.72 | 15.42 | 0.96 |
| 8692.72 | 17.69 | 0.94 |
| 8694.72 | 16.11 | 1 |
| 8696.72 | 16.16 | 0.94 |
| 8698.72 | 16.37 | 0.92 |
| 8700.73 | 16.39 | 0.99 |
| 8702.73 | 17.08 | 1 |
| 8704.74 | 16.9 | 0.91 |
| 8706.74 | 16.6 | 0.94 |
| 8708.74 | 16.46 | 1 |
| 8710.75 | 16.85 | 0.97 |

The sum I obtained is 309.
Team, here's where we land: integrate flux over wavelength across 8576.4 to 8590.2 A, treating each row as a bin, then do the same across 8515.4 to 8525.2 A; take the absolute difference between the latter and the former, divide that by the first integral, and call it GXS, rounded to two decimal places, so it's 0.29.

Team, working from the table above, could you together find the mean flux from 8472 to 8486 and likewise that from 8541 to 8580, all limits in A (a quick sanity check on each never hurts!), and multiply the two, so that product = 290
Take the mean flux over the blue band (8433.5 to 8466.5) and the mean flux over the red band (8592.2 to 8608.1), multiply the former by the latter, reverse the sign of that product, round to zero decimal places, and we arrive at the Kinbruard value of -303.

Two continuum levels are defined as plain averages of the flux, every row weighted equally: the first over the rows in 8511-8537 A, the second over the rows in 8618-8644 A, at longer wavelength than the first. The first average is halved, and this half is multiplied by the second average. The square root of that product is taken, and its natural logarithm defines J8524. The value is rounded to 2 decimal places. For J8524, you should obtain 2.51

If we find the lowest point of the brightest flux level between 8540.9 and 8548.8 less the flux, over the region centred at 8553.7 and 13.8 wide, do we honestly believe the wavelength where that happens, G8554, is 8553.73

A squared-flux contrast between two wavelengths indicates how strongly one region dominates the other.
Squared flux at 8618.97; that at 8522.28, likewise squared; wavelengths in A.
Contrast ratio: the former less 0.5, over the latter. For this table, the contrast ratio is 1.1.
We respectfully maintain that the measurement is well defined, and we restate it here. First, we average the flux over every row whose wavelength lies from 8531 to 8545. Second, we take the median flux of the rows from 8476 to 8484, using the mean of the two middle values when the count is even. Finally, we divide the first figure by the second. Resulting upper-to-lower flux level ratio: 0.834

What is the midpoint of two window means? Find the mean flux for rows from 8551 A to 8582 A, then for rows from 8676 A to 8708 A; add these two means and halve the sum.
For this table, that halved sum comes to 17.1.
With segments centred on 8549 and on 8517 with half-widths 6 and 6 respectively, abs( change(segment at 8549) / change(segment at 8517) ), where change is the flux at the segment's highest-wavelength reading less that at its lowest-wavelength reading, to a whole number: 8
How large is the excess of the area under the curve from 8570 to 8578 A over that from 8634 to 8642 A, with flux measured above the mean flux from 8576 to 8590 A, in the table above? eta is -9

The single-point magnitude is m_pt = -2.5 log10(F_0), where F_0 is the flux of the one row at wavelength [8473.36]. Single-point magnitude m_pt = -3.12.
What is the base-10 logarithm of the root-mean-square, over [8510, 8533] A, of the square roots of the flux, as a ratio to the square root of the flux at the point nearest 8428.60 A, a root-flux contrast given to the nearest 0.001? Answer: -0.012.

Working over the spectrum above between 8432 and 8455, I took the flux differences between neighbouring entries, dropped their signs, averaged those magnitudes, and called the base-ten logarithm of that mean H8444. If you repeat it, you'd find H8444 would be 0.16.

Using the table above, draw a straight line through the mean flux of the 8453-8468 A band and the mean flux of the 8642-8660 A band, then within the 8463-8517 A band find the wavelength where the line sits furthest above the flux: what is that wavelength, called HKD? 8498.76 A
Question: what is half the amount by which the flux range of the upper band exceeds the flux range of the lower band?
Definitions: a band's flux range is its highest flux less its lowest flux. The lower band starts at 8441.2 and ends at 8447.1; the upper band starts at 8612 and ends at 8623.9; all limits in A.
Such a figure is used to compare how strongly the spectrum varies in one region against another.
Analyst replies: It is 2.0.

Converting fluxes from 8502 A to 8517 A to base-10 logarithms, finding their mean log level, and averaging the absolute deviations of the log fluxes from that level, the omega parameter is 0.0223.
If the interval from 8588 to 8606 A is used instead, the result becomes 0.0156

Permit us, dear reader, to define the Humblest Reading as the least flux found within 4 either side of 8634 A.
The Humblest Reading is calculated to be 15.77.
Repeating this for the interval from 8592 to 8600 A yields 16.18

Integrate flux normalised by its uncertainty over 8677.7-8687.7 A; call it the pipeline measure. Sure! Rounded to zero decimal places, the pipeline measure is 166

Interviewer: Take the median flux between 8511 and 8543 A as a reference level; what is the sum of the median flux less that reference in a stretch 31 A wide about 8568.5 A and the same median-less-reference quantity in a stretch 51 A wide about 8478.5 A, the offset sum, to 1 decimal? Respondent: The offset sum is 1.0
